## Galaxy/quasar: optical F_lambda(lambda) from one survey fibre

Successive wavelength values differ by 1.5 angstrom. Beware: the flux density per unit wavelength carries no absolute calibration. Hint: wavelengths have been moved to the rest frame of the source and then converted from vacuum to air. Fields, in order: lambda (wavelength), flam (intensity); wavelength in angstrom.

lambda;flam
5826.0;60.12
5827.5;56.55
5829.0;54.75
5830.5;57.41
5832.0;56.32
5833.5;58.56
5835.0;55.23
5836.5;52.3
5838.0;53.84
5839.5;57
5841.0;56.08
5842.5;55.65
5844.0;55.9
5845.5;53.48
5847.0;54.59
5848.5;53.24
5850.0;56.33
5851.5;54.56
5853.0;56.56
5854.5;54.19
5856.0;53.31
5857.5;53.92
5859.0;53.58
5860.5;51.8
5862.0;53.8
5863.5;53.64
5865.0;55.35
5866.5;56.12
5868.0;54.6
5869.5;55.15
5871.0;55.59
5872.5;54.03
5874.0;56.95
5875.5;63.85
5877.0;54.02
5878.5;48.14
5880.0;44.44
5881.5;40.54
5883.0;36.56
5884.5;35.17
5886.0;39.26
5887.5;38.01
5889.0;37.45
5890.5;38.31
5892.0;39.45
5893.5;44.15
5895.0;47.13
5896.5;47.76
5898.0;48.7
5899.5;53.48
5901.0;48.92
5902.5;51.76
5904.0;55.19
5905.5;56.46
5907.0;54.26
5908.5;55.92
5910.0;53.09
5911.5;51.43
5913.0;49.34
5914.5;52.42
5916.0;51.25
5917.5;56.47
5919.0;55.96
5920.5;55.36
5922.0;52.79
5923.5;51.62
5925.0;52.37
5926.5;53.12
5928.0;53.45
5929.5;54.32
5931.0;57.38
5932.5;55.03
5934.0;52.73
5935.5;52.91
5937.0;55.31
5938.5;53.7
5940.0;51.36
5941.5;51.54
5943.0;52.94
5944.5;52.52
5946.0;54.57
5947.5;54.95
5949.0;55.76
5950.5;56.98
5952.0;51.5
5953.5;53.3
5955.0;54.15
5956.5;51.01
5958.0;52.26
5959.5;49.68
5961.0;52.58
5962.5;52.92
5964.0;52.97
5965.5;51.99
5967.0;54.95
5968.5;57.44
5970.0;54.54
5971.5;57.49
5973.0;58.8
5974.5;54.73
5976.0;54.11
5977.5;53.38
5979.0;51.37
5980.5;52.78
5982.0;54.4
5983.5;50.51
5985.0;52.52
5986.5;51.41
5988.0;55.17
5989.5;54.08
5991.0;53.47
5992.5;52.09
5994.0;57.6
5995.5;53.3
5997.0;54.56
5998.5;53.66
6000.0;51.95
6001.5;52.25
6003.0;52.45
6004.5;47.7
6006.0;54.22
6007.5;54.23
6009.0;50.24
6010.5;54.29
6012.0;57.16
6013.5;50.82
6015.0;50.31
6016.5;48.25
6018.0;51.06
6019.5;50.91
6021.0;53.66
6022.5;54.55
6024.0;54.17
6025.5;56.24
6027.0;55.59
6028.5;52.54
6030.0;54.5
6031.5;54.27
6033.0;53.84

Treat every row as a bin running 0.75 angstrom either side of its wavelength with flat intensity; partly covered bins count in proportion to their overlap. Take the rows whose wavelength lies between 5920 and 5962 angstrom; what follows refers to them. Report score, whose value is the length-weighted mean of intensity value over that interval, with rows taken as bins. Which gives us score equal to 53.4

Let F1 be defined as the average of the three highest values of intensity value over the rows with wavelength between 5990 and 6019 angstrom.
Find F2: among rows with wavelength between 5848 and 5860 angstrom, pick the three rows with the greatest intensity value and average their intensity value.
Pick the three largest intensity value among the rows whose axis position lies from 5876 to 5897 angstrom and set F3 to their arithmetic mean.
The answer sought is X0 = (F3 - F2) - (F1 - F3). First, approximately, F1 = 56.4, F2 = 55.8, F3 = 50.0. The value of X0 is -12.3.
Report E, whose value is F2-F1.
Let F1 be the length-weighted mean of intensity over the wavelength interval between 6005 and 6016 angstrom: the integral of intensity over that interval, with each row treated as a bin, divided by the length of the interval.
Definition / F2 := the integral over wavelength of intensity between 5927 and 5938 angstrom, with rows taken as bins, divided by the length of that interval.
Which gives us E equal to 2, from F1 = 52.8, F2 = 54.4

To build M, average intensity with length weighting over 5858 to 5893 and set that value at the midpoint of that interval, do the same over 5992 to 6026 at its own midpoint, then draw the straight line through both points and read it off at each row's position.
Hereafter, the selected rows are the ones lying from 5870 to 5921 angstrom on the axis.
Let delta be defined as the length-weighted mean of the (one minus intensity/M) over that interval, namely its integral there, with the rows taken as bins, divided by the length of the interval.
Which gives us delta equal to 0.00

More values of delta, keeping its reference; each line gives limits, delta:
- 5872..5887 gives 0.03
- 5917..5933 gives -0.08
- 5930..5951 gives -0.07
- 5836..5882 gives -0.13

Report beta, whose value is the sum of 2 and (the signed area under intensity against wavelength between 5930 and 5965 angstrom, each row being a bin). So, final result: 1871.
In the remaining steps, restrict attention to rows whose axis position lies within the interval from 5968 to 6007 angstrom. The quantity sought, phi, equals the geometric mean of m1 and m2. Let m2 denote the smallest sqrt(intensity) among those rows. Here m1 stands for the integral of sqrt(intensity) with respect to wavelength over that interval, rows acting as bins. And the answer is 44.4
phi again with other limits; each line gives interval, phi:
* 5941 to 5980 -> 44.9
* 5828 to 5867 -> 45.6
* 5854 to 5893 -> 40.2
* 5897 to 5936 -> 44.6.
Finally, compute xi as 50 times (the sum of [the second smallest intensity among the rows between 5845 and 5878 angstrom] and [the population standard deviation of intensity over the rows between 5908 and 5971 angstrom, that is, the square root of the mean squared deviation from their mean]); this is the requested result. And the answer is 2759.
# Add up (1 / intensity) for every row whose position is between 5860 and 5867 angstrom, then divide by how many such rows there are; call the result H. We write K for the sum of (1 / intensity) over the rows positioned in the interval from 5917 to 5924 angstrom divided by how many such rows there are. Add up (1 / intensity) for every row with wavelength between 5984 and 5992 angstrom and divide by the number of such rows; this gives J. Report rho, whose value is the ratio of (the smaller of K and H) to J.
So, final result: 0.980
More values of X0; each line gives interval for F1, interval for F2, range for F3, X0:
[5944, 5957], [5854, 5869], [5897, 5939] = 2.3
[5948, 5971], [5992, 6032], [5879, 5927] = -1.1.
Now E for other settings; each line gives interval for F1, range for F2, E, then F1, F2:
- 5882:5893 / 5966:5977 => 18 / 38.0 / 55.9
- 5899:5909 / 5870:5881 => 0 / 53.7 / 53.6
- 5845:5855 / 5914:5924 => -1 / 54.8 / 53.8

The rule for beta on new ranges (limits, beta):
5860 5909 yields 2414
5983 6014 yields 1647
